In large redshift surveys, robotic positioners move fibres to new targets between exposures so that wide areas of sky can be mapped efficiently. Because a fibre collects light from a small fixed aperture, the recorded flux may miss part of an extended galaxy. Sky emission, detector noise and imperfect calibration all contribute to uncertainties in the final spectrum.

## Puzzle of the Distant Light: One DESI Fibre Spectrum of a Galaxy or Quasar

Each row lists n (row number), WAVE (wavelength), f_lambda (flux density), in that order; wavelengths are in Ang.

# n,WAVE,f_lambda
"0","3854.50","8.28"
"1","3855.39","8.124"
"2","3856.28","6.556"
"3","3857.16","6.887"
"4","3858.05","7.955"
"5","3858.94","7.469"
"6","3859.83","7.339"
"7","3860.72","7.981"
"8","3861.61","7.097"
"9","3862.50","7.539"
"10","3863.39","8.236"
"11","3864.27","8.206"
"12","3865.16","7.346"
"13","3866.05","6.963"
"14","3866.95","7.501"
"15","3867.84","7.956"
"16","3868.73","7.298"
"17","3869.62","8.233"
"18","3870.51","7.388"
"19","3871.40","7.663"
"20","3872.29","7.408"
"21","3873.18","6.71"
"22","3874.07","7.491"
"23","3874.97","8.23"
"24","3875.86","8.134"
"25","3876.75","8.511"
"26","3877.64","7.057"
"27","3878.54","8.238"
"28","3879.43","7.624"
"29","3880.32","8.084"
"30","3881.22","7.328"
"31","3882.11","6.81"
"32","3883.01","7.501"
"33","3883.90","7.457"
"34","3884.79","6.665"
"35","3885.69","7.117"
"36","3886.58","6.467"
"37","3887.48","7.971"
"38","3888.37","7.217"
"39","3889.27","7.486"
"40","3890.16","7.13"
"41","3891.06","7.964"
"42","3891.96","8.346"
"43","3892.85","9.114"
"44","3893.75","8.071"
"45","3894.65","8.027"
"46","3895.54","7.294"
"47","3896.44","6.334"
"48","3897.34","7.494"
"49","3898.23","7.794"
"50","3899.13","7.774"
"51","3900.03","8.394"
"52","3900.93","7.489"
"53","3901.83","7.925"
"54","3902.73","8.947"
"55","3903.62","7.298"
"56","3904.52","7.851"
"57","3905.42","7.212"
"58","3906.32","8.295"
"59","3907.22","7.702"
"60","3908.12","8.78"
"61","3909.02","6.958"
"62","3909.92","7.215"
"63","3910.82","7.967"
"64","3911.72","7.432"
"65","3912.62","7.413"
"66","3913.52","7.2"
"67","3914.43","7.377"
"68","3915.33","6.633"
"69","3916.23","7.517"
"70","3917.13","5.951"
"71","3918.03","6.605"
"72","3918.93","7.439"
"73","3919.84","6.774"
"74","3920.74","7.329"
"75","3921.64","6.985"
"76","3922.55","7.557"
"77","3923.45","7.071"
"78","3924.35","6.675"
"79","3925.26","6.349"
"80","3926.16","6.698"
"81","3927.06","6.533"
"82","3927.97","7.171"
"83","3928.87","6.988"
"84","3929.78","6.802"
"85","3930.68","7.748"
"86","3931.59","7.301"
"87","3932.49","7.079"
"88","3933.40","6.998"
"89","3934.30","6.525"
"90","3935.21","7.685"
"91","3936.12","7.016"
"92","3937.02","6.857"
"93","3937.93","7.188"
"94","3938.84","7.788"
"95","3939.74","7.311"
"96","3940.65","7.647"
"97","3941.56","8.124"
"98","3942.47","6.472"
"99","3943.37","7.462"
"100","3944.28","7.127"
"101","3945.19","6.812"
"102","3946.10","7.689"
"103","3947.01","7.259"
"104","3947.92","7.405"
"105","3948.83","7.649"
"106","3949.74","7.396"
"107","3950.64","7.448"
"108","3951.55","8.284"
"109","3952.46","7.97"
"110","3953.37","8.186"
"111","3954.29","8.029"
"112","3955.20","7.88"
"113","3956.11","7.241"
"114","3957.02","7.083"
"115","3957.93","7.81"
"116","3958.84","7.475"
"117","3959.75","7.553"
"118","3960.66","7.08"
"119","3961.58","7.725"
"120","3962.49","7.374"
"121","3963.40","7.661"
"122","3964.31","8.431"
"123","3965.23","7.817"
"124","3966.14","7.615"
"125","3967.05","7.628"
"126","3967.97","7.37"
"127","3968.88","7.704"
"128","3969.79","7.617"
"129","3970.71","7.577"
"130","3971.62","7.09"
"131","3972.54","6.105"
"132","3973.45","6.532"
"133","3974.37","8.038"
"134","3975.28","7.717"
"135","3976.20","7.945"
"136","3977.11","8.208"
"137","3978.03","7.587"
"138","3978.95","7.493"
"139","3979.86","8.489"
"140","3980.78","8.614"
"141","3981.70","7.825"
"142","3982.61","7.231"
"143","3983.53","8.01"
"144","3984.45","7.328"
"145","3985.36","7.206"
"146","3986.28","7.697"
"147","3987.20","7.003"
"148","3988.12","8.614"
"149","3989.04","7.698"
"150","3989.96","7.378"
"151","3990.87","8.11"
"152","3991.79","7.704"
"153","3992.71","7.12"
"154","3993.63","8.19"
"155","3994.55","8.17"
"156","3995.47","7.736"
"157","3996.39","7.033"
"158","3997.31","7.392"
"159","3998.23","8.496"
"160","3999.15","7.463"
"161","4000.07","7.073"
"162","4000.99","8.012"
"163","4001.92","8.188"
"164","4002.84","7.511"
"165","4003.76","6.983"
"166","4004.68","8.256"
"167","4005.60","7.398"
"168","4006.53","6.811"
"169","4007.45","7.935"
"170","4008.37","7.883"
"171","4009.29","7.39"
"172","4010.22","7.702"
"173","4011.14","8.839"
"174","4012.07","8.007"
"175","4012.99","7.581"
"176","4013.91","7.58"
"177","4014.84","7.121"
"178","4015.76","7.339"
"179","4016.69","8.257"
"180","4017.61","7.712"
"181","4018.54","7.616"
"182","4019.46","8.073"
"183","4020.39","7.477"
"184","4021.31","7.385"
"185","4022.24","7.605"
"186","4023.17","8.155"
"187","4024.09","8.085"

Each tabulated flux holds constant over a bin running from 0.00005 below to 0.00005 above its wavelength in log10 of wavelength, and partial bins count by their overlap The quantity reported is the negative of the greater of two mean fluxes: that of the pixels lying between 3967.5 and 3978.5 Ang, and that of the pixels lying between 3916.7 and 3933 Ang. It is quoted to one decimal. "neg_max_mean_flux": -7.5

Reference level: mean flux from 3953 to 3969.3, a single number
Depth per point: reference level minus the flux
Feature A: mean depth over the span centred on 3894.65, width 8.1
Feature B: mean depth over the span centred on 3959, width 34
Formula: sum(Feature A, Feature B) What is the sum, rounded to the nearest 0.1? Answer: 0.0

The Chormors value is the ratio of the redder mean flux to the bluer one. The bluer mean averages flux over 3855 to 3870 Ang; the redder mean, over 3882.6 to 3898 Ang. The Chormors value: 0.99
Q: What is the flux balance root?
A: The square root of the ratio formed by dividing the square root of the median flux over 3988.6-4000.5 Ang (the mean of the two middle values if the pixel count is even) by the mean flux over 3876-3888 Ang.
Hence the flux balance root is 0.610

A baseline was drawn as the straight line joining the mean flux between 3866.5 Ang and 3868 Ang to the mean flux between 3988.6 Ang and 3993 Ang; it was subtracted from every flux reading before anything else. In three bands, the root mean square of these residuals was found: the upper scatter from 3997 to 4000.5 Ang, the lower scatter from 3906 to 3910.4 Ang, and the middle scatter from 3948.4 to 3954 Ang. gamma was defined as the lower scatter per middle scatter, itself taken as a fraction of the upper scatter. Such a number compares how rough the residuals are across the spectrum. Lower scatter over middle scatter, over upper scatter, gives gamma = 3.3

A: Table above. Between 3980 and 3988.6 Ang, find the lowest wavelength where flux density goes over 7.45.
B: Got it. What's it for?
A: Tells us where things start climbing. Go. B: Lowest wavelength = 3980.78 Ang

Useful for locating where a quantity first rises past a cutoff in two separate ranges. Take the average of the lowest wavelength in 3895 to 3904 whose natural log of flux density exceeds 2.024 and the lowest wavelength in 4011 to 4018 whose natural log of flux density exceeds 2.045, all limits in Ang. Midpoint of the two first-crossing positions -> 3954.7 Ang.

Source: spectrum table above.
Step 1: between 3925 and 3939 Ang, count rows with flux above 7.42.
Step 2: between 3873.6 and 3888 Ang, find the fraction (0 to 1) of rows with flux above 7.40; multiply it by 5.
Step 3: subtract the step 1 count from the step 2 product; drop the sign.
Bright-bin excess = 0.1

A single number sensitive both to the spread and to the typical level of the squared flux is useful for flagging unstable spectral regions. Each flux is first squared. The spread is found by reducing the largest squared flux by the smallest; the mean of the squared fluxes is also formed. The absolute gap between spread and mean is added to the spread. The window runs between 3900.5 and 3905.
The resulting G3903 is 62.8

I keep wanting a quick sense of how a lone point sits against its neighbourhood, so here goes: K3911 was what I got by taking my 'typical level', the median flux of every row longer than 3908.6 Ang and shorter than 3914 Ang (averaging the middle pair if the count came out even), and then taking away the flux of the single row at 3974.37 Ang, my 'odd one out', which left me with -0.72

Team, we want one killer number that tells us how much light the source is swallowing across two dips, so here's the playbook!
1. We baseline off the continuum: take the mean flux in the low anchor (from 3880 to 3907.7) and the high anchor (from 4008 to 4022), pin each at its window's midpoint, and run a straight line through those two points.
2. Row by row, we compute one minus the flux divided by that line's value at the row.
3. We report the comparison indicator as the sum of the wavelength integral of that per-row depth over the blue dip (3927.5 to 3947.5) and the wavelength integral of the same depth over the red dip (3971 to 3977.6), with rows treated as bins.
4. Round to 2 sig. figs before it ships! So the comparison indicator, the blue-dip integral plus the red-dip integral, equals 1.4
